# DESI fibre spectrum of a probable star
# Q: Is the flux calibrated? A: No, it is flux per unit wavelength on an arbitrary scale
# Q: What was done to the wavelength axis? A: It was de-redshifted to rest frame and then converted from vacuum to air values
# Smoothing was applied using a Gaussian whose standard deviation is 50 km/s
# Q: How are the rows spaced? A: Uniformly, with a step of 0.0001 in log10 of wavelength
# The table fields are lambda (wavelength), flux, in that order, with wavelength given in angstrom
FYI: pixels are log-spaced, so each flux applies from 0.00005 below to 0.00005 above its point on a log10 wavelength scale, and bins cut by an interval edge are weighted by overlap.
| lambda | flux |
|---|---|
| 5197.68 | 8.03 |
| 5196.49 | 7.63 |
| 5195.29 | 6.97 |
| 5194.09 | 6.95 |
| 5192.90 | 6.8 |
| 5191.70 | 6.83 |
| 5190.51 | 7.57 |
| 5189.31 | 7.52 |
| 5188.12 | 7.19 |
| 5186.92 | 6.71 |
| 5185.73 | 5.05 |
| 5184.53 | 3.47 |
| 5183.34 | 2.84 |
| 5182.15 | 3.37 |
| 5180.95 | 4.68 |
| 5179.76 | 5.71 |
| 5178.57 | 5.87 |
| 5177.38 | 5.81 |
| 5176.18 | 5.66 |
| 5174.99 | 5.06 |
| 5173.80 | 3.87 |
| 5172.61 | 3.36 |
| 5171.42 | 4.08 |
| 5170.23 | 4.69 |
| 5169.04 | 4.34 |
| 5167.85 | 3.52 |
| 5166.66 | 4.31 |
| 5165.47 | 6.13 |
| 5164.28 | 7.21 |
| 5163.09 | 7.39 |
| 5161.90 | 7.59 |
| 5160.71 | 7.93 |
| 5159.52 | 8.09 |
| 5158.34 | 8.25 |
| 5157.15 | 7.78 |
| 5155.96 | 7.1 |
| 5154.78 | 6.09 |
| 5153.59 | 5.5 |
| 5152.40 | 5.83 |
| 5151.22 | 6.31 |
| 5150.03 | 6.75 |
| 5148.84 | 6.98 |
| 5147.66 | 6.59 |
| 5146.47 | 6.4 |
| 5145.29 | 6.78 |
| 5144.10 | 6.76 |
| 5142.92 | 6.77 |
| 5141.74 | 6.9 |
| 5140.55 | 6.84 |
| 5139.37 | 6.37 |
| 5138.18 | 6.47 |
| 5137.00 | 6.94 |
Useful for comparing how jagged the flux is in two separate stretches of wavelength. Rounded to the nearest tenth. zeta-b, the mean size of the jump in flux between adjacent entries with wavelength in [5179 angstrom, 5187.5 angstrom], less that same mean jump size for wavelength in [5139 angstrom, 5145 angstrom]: 1.0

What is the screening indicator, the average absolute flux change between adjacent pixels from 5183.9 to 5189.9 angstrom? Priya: 1.0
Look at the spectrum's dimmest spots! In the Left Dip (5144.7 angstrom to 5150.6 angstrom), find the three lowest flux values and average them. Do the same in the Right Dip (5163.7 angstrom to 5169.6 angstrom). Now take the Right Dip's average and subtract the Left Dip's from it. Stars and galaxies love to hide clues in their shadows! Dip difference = -3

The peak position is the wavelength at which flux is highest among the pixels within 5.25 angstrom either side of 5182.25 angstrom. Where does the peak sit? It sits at 5186.92 angstrom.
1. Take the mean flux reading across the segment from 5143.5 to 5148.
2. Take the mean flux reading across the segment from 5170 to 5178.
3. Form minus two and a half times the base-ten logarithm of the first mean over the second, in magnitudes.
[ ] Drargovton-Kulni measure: -0.39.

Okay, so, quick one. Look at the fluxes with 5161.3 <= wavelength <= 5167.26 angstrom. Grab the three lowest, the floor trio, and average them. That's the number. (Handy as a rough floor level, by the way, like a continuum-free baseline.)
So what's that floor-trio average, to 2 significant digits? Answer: 5.9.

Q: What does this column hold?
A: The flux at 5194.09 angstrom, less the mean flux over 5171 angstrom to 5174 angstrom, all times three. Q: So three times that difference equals 10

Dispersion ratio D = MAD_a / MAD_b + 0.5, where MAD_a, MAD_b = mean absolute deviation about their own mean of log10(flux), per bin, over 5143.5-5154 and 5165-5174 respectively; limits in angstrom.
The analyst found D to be 0.95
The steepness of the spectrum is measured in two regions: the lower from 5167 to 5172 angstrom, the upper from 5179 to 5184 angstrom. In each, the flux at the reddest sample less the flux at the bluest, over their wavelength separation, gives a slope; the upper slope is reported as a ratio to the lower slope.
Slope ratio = -5.1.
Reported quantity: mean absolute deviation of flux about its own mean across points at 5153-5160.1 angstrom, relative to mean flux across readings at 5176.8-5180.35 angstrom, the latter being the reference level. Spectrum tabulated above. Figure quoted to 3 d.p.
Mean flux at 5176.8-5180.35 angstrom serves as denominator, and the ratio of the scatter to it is 0.156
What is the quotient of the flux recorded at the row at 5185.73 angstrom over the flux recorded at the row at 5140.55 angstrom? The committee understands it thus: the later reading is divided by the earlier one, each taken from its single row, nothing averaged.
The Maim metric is 0.74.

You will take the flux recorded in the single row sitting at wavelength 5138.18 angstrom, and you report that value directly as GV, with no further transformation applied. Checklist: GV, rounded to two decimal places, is 6.47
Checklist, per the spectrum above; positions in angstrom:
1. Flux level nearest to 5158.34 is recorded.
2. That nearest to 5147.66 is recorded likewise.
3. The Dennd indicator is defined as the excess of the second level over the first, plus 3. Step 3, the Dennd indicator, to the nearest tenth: 1.3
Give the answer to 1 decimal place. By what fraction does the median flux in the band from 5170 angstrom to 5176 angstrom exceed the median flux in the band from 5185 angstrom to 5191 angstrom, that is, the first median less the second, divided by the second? -0.4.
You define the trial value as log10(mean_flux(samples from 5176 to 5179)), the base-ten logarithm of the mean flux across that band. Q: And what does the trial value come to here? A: 0.76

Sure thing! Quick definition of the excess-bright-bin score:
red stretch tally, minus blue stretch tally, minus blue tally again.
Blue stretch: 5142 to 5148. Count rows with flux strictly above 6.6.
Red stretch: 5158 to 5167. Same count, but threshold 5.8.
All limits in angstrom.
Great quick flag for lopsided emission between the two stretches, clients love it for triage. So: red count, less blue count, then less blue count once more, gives 1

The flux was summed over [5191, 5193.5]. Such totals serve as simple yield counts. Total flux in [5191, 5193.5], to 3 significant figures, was 13.6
